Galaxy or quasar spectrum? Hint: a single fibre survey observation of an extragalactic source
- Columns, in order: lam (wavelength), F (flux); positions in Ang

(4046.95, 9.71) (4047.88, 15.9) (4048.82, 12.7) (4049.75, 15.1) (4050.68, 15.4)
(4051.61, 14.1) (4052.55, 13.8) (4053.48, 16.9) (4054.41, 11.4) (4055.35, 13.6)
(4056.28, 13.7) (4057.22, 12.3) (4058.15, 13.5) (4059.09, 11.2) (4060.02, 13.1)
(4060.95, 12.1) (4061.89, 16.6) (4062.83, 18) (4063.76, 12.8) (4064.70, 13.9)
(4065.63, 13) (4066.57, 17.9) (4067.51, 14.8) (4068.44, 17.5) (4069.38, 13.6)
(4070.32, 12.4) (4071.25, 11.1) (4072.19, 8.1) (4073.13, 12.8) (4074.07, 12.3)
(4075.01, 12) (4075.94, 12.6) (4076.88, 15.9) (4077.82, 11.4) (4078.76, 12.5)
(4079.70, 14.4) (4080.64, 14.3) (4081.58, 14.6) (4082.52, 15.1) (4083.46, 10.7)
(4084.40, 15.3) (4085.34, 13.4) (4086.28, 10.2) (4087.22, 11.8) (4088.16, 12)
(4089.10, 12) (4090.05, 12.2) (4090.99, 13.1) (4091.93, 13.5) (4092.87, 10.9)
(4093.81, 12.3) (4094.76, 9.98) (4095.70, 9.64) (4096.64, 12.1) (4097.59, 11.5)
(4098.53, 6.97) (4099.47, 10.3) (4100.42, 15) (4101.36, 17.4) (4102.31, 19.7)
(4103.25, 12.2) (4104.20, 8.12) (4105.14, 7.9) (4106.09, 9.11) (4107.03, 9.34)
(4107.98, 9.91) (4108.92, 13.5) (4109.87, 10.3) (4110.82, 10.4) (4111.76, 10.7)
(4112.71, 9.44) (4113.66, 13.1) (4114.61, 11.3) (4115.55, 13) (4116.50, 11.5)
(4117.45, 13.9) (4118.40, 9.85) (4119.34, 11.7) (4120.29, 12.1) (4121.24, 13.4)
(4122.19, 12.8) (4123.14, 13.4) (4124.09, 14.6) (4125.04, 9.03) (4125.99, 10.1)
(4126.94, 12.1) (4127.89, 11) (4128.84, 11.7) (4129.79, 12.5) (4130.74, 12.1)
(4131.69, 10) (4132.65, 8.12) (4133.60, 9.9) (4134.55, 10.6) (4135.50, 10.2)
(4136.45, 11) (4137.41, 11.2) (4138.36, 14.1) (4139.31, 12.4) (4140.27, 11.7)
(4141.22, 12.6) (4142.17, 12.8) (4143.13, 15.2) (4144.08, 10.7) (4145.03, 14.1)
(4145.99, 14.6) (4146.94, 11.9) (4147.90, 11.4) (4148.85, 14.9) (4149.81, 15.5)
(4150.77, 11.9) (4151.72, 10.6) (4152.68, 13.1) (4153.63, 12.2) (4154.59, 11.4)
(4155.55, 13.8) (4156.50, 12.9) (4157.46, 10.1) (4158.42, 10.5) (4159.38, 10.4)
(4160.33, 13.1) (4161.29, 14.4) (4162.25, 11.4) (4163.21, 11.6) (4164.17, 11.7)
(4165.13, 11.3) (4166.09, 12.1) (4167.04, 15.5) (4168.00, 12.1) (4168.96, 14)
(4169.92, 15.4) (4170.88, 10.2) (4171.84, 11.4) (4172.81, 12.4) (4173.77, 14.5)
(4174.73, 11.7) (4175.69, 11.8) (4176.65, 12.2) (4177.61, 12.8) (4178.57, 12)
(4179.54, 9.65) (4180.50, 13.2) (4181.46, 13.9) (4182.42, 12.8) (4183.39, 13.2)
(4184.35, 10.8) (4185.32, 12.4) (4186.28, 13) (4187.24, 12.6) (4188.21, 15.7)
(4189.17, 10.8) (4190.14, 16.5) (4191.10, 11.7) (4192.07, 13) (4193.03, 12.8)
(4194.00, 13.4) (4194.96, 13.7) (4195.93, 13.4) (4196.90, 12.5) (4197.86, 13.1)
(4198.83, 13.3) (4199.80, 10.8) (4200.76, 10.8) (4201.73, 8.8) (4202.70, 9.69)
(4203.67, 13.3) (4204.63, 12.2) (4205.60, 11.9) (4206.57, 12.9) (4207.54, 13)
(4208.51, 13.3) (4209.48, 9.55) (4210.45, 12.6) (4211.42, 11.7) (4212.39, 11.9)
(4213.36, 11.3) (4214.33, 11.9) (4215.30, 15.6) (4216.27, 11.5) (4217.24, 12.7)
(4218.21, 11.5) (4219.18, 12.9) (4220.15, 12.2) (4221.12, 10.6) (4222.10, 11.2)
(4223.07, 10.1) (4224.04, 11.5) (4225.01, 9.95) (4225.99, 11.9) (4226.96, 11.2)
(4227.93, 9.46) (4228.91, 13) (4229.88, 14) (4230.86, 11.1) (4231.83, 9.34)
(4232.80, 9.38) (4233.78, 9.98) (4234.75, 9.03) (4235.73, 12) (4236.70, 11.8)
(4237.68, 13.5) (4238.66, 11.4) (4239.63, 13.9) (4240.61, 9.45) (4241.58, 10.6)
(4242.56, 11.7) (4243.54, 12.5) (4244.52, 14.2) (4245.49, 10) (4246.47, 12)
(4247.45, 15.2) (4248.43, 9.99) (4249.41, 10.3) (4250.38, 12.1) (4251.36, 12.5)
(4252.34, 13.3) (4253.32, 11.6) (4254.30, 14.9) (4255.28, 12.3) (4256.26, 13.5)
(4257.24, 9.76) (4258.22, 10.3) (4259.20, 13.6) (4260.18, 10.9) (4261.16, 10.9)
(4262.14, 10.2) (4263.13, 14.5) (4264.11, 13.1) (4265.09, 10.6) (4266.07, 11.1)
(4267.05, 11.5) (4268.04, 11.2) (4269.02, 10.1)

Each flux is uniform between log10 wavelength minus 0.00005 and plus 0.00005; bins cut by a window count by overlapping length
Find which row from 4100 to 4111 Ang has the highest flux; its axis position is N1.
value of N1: 4102.31 Ang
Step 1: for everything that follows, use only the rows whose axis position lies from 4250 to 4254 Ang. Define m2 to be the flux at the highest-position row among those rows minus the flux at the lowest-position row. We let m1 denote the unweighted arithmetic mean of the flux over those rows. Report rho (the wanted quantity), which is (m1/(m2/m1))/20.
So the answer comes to -15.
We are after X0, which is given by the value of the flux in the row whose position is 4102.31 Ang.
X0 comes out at 19.7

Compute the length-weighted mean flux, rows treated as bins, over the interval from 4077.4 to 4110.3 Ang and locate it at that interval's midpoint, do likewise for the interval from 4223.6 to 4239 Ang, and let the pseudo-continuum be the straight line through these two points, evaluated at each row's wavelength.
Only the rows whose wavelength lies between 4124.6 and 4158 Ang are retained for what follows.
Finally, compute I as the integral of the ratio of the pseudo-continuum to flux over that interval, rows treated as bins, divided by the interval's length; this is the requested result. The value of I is 1.01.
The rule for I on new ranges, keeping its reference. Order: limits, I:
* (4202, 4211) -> 0.96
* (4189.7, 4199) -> 0.86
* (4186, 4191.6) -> 0.87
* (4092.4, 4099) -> 1.19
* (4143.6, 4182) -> 0.95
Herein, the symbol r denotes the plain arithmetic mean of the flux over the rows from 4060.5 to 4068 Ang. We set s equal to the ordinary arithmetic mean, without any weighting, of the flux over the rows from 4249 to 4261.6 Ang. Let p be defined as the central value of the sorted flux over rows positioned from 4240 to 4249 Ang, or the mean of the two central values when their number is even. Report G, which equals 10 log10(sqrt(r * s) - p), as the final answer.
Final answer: 2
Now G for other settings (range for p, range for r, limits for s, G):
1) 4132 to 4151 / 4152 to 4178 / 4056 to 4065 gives 1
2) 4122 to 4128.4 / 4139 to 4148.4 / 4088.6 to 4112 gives -18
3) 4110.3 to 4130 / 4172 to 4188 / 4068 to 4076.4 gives -1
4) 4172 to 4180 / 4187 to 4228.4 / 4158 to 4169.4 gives -9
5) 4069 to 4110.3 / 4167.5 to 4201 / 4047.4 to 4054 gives 2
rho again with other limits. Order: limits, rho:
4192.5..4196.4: 15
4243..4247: -15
